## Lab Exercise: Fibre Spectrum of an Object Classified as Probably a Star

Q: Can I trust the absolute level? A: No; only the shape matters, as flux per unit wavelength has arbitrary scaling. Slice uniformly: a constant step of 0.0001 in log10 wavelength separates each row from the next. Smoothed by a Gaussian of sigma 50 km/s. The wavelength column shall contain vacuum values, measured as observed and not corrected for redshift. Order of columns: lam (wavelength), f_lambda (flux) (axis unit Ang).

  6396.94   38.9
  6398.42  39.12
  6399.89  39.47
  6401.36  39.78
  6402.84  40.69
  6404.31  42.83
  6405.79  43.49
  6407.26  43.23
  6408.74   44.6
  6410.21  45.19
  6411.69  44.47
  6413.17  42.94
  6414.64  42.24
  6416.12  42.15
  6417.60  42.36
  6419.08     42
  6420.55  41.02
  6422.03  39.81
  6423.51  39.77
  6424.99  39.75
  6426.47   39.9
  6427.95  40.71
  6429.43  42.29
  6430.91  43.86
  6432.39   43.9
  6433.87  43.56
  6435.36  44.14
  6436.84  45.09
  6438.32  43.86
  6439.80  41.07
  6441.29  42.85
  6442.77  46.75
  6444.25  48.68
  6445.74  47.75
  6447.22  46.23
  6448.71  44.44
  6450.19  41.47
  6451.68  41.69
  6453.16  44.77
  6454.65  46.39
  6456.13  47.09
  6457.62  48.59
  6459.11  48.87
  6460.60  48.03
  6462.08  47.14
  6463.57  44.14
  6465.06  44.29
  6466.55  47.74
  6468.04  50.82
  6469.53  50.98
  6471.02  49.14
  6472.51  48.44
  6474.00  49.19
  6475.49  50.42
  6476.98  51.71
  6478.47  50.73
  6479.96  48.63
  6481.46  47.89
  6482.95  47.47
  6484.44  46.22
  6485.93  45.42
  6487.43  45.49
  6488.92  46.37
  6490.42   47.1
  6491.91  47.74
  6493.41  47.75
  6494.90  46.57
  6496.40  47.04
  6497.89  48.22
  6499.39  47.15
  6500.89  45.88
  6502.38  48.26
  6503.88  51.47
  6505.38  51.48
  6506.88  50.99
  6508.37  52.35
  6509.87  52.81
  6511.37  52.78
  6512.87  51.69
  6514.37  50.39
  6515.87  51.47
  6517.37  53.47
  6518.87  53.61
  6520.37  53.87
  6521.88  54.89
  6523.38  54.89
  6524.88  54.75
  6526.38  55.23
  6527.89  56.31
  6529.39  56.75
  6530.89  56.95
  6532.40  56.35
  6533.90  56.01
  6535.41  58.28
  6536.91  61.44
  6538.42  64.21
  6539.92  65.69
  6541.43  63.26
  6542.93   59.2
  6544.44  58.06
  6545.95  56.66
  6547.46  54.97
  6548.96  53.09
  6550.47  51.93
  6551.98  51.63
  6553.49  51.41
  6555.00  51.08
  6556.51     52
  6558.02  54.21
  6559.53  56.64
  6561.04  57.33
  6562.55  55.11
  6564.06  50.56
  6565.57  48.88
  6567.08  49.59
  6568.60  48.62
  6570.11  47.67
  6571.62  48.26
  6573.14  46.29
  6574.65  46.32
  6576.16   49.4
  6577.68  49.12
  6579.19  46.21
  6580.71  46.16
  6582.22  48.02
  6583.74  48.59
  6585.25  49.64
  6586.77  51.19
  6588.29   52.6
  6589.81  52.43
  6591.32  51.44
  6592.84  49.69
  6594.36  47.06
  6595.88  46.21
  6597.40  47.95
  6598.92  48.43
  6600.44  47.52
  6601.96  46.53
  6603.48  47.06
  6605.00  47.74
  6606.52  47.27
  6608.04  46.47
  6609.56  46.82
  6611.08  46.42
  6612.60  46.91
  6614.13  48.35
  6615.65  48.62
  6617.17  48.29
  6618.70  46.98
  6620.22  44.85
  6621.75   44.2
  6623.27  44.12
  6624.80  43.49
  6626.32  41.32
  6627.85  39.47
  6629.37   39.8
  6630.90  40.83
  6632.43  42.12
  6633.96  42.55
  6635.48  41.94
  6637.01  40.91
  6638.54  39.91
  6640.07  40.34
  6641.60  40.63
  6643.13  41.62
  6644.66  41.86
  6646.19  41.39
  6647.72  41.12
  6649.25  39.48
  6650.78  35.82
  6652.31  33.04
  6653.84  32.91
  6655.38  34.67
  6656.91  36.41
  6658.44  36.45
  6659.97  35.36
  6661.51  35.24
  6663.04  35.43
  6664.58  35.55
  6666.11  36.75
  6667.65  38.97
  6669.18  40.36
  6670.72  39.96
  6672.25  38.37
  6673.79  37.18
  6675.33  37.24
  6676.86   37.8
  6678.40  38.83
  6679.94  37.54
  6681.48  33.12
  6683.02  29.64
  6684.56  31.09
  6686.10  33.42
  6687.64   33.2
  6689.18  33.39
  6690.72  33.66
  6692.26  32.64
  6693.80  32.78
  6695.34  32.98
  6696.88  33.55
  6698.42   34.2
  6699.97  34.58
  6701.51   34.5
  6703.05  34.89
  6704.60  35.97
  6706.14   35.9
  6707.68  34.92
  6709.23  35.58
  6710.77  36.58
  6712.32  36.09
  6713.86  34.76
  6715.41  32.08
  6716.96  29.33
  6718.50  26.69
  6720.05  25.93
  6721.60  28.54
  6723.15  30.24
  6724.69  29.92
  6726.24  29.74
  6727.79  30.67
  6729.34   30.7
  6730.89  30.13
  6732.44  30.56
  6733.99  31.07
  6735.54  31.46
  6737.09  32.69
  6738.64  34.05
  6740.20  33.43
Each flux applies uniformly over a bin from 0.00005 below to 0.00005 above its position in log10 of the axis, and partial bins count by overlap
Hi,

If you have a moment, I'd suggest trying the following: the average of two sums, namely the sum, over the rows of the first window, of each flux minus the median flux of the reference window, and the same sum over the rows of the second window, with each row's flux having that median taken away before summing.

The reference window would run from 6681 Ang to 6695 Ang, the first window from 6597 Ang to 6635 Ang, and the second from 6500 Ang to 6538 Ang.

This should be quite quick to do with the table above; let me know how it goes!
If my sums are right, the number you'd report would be 410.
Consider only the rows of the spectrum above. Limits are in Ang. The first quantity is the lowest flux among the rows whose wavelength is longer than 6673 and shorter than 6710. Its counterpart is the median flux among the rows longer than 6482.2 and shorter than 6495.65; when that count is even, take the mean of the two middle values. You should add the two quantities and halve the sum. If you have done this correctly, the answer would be 38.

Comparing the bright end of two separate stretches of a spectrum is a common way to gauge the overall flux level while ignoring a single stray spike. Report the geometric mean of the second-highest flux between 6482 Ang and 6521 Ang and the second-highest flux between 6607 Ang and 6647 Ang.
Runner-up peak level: 51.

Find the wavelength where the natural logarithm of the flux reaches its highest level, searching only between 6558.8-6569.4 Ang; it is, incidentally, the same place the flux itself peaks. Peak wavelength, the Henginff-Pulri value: 6561.04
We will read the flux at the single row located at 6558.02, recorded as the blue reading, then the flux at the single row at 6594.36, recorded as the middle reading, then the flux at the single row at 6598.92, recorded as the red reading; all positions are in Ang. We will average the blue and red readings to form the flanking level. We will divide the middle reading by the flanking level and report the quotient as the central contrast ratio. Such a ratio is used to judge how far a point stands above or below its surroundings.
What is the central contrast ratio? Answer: 0.92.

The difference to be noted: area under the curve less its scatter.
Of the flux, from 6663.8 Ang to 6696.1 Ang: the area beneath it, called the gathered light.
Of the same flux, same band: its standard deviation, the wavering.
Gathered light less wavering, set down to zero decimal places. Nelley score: 1142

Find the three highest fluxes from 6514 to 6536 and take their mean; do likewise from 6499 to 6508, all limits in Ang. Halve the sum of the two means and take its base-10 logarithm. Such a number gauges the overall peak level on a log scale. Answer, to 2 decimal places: 1.73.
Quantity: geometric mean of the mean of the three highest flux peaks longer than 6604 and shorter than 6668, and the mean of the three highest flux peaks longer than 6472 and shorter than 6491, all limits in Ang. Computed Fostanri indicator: 49.7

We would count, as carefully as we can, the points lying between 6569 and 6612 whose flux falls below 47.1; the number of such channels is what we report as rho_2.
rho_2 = 11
